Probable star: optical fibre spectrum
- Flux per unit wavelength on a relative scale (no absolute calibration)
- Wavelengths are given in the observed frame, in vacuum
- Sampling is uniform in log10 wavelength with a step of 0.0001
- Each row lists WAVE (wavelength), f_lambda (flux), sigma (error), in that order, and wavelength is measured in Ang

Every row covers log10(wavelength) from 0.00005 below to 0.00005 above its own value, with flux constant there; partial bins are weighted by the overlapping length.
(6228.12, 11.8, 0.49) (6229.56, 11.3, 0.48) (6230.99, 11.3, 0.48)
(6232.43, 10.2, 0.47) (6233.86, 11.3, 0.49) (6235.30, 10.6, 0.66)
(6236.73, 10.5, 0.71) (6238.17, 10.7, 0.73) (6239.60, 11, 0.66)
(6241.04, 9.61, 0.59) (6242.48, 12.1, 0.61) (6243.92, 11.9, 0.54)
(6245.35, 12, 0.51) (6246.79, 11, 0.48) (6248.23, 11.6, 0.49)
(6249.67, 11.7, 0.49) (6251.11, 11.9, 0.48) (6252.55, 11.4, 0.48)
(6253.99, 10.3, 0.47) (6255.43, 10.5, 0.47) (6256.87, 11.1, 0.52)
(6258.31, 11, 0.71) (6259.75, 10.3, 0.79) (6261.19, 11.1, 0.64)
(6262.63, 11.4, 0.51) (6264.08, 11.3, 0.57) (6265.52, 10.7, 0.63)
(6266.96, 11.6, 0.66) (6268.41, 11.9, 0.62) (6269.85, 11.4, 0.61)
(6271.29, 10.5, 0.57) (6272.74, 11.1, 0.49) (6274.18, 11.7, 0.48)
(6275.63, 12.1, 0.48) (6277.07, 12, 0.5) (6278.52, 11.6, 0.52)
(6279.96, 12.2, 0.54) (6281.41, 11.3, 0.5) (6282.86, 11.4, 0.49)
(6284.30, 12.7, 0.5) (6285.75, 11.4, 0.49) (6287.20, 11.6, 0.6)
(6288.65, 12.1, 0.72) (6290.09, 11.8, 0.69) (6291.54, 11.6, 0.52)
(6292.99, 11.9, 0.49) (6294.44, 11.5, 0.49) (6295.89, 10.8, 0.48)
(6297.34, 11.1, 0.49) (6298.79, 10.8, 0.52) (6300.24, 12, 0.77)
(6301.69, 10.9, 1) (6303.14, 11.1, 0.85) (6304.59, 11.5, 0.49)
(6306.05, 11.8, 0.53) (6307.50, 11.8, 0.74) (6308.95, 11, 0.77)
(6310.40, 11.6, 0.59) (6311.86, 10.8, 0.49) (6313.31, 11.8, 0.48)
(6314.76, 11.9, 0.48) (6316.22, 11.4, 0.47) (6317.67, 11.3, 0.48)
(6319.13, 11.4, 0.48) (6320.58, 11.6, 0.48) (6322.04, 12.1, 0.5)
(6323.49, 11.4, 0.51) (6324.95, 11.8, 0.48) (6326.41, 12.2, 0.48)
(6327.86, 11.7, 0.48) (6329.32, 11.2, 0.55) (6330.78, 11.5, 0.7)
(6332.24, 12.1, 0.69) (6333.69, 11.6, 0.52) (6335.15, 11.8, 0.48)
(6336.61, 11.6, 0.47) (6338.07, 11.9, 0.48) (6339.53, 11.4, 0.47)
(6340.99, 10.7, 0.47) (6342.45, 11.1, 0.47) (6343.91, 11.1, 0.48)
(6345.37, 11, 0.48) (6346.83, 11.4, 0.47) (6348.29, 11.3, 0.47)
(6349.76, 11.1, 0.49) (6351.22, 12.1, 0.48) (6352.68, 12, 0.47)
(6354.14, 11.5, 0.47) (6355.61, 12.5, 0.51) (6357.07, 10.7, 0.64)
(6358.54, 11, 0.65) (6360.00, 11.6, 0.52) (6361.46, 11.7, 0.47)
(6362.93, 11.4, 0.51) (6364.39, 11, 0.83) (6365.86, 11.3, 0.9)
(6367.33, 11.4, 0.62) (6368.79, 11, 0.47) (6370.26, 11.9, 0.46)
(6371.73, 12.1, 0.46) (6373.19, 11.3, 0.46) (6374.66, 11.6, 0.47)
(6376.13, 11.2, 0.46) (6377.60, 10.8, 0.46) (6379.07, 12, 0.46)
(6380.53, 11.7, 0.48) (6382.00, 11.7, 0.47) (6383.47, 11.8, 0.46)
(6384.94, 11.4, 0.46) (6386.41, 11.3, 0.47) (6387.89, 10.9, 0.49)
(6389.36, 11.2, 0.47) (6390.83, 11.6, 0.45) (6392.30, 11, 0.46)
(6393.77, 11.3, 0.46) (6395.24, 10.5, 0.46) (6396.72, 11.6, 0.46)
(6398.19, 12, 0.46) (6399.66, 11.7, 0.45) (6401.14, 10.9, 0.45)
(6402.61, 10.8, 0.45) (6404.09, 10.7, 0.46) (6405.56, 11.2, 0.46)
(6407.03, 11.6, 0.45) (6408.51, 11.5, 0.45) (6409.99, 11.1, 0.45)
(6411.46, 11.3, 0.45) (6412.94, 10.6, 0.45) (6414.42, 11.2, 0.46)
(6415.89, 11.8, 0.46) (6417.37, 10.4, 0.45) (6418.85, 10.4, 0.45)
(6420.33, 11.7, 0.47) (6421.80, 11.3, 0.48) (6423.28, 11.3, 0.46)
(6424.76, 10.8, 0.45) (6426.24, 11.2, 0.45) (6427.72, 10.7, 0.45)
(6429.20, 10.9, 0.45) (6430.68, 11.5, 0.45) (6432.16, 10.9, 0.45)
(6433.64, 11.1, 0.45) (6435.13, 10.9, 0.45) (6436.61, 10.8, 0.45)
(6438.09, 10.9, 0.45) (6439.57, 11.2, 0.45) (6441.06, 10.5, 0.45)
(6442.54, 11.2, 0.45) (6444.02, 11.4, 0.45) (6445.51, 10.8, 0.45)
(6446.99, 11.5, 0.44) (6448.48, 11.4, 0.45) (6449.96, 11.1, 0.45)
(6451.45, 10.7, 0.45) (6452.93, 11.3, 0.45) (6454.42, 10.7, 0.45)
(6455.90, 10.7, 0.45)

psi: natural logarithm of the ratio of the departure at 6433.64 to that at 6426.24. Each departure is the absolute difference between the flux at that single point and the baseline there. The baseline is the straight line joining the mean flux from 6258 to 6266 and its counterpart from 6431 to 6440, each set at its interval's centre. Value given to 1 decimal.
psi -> -0.6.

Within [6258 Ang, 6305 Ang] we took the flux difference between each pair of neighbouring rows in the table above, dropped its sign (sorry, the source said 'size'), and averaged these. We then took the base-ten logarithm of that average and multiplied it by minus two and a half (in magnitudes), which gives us 0.66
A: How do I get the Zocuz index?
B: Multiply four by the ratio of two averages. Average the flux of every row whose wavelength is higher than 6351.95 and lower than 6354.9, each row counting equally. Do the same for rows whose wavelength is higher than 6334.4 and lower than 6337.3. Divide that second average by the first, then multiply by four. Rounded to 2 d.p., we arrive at 3.98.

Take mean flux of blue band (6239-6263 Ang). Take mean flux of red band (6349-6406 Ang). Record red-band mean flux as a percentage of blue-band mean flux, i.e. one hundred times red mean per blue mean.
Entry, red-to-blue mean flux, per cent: 102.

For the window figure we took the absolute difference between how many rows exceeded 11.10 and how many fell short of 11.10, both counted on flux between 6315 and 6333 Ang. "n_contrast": 12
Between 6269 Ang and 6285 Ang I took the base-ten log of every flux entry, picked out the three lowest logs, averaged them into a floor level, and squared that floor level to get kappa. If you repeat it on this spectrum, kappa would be 1.08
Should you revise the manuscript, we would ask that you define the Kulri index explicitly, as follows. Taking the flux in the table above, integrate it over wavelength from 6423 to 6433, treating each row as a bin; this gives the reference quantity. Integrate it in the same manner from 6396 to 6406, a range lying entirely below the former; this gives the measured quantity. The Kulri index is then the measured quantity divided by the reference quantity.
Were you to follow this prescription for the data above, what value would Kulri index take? 1.02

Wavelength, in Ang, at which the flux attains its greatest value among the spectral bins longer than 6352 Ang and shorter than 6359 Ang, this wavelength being 6355.61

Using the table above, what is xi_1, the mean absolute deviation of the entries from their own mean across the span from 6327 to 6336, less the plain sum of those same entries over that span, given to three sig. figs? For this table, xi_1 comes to -69.7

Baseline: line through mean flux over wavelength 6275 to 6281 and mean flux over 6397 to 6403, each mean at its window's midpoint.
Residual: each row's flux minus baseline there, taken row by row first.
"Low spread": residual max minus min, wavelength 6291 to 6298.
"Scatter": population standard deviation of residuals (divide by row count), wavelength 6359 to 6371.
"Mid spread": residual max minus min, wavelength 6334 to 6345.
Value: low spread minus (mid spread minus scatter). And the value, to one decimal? 0.2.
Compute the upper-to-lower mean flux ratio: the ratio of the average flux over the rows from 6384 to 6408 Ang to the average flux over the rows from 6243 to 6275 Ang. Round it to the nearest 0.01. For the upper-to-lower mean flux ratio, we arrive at 1.00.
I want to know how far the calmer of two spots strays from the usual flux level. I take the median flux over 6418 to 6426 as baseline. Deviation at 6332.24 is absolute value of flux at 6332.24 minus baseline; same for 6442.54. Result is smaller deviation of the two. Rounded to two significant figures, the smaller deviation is 0.10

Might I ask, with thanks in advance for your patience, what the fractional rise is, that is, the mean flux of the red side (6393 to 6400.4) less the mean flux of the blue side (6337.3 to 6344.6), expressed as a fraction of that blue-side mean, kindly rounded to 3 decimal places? 0.016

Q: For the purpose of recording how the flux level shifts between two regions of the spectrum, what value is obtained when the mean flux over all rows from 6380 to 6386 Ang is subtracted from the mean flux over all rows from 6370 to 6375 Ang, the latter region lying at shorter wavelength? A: 0.1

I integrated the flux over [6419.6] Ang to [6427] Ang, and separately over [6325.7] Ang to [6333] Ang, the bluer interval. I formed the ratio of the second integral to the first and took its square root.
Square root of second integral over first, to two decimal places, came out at 1.01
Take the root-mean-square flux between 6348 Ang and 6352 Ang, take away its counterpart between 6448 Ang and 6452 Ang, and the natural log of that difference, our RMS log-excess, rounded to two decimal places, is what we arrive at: -0.83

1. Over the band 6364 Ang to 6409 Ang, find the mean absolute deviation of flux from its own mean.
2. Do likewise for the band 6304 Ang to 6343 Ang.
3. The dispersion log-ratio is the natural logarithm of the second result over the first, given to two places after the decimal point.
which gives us -0.15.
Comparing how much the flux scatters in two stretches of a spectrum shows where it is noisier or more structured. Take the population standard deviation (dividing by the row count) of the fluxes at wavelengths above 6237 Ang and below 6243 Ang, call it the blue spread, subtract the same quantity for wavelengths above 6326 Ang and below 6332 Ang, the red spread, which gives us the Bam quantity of 0.52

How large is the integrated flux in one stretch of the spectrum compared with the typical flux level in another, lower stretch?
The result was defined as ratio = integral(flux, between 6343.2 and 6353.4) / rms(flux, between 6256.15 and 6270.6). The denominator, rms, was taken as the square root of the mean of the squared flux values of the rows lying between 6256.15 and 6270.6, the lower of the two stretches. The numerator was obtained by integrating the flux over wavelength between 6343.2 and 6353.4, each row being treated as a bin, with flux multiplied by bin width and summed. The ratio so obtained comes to 10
